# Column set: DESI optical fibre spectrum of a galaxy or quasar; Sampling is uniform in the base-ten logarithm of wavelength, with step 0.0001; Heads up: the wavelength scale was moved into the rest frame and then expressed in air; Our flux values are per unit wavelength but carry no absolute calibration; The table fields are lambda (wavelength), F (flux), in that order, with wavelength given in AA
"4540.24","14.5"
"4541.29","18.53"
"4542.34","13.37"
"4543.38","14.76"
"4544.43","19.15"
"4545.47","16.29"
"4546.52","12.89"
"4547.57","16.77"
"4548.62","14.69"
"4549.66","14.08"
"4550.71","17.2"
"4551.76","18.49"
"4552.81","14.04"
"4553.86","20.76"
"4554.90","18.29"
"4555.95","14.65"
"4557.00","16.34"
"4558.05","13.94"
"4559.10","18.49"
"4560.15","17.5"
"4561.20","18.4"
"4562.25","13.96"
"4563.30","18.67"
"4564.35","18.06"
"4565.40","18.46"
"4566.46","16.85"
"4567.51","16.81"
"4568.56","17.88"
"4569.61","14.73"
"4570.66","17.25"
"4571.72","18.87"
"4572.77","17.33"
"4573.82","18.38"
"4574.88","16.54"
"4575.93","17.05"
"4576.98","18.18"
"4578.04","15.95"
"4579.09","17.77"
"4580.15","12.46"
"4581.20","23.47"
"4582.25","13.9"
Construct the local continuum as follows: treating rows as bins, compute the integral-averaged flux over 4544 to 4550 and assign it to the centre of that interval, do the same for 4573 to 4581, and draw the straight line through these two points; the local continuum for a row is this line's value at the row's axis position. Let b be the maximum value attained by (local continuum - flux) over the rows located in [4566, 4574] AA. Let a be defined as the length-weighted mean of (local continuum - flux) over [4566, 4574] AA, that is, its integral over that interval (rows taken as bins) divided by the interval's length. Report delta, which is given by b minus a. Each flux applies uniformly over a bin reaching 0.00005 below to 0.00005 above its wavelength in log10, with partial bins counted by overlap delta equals 2.47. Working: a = -0.59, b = 1.9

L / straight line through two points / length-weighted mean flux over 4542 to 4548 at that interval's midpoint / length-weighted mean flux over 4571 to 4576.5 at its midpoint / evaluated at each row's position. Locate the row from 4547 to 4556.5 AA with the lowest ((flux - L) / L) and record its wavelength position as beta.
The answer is 4552.81 AA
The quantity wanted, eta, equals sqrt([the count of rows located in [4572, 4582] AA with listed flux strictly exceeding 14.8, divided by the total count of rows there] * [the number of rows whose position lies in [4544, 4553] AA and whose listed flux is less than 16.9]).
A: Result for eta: 2.31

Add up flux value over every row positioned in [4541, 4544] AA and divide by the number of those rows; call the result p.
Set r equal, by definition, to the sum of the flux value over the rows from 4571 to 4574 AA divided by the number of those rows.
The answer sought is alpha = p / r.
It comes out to 0.85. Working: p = 15.6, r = 18.2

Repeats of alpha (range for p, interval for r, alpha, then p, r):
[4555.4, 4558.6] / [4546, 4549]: 1.01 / 15.0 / 14.8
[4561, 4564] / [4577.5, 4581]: 1.11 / 17.0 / 15.4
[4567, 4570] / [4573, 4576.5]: 0.95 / 16.5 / 17.3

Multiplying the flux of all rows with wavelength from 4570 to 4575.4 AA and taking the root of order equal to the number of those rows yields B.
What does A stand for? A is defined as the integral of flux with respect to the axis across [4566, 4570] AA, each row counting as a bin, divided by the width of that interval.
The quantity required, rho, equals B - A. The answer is 1.0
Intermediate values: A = 16.6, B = 17.7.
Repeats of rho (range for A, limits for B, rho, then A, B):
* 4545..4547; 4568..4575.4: 2.7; 14.6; 17.2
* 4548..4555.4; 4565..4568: 0.6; 16.8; 17.4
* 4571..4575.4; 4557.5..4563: -1.4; 17.7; 16.3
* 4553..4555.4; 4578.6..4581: -4.0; 18.8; 14.9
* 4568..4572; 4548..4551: -1.8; 17.1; 15.3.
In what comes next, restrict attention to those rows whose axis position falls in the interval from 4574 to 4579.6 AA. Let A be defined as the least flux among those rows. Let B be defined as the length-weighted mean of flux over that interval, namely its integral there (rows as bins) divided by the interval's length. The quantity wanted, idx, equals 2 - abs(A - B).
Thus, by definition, 0.8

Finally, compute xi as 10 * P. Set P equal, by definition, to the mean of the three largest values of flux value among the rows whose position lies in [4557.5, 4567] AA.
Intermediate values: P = 18.5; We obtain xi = 185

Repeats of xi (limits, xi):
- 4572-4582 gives 200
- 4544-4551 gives 177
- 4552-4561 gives 192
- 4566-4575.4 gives 184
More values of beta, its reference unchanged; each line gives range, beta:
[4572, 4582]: 4580.15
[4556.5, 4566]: 4562.25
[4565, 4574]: 4569.61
